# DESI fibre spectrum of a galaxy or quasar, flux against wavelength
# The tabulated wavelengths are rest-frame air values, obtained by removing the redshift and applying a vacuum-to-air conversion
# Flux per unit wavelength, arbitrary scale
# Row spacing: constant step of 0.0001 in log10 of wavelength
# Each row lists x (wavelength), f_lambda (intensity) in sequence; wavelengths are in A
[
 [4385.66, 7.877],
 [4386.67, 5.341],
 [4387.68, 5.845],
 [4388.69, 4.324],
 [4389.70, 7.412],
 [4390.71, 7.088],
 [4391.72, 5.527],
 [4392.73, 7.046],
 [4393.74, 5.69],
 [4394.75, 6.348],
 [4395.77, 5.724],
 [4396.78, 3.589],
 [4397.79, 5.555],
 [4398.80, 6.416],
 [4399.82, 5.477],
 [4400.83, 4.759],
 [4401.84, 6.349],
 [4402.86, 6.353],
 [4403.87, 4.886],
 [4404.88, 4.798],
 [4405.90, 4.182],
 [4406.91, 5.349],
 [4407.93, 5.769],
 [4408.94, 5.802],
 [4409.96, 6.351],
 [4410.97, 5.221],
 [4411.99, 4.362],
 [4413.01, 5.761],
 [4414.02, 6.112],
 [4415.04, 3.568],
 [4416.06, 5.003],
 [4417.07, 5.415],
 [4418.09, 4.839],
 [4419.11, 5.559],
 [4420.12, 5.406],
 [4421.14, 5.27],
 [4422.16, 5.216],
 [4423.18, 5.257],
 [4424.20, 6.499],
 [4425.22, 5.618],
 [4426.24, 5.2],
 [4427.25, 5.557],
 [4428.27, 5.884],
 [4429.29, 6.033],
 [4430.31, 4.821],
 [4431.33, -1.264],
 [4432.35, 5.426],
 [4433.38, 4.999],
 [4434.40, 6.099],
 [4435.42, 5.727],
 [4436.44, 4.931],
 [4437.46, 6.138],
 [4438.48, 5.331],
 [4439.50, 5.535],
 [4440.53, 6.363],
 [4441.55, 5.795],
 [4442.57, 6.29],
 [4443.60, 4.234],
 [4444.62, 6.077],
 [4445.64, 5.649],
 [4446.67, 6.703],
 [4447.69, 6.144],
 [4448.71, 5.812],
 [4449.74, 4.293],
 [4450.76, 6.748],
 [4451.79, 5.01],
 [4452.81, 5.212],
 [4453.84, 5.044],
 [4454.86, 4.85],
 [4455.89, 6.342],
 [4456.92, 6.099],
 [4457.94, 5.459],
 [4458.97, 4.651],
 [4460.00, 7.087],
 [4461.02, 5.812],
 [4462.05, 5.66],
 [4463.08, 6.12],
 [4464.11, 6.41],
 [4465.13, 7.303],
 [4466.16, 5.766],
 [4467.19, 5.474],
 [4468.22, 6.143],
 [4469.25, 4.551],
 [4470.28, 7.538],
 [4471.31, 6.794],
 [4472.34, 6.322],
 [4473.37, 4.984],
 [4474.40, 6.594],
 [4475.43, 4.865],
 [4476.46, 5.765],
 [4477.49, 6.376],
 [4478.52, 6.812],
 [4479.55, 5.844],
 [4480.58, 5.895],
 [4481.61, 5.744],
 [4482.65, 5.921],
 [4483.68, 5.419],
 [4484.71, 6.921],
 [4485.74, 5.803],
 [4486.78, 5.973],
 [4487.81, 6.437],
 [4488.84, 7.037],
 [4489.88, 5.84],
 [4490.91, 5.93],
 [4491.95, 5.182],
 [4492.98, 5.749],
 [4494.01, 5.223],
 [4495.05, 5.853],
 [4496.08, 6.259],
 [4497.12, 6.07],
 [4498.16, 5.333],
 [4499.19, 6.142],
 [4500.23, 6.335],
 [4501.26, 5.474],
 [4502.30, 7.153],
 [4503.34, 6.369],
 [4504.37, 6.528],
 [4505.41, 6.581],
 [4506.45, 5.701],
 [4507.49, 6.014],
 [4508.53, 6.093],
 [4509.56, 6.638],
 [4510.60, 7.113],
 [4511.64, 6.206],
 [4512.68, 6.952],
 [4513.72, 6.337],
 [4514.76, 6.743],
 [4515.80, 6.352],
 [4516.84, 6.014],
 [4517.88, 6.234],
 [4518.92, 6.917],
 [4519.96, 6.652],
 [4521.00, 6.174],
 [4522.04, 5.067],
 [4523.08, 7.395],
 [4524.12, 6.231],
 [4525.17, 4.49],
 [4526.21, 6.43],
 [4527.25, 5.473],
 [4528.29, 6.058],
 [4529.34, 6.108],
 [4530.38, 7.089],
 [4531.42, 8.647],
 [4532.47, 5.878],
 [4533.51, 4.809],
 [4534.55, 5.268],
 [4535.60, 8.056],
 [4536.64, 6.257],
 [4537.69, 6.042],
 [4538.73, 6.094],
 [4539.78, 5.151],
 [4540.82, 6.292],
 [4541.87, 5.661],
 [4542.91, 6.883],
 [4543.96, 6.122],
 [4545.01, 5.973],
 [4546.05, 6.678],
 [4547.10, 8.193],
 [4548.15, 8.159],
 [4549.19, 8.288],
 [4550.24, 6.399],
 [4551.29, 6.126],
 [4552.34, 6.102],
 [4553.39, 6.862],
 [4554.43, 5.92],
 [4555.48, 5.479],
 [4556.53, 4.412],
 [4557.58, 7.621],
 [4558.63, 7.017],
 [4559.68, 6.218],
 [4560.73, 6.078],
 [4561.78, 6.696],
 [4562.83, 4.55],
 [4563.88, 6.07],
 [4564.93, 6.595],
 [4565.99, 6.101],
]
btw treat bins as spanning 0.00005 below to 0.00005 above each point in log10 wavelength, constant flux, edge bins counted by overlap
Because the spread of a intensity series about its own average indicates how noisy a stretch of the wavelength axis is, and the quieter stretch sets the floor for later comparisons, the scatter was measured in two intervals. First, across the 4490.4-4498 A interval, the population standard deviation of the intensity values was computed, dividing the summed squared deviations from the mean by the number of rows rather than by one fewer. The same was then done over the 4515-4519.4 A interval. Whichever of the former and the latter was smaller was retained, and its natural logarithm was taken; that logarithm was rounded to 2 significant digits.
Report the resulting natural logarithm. -1.1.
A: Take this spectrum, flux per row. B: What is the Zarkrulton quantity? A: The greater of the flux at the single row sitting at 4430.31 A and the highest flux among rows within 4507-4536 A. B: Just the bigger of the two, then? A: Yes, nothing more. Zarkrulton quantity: 8.6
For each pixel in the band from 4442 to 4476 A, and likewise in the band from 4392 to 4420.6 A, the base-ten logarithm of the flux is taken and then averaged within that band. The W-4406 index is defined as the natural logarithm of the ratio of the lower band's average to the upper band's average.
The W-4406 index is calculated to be -0.043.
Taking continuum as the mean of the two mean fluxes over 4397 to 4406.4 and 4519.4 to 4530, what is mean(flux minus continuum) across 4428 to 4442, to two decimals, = -0.58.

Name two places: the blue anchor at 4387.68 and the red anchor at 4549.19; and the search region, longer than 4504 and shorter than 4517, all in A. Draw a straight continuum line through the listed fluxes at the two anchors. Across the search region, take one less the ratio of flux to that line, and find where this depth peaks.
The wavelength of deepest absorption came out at 4506.45 A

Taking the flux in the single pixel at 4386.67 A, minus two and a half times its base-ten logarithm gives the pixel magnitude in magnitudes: -1.82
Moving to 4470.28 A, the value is -2.19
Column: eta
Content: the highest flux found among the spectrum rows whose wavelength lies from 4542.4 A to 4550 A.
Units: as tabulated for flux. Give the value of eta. 8.288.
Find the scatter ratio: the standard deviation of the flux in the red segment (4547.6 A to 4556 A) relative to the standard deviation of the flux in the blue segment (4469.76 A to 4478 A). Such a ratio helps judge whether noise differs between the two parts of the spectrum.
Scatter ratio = 1.1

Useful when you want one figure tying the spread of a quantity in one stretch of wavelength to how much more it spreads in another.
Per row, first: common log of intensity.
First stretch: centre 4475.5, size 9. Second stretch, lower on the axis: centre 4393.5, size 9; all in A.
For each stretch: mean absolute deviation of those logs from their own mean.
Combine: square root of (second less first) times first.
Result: 0.0303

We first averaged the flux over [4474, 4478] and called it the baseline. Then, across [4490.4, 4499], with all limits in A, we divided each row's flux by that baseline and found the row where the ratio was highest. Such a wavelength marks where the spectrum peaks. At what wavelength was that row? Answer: 4496.08 A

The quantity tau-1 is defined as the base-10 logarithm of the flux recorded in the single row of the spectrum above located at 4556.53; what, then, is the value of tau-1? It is 0.64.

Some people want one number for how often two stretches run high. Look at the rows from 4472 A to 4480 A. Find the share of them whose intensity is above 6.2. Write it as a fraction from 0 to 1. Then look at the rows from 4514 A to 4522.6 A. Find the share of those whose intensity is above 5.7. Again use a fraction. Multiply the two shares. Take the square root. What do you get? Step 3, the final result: 0.66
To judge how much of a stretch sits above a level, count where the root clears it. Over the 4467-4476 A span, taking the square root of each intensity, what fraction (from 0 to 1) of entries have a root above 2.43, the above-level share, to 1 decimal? 0.6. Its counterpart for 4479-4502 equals 0.5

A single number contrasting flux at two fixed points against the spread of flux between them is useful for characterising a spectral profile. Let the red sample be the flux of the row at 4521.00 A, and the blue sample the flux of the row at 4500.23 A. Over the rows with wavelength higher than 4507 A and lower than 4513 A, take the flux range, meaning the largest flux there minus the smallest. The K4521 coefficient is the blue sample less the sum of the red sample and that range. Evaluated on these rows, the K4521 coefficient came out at -1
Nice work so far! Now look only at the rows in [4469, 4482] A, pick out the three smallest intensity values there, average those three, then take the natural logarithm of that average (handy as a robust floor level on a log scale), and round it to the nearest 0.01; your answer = 1.57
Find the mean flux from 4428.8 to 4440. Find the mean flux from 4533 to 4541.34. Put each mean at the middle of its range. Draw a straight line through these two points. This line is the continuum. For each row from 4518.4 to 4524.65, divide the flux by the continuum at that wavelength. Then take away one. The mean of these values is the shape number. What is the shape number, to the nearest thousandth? 0.099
